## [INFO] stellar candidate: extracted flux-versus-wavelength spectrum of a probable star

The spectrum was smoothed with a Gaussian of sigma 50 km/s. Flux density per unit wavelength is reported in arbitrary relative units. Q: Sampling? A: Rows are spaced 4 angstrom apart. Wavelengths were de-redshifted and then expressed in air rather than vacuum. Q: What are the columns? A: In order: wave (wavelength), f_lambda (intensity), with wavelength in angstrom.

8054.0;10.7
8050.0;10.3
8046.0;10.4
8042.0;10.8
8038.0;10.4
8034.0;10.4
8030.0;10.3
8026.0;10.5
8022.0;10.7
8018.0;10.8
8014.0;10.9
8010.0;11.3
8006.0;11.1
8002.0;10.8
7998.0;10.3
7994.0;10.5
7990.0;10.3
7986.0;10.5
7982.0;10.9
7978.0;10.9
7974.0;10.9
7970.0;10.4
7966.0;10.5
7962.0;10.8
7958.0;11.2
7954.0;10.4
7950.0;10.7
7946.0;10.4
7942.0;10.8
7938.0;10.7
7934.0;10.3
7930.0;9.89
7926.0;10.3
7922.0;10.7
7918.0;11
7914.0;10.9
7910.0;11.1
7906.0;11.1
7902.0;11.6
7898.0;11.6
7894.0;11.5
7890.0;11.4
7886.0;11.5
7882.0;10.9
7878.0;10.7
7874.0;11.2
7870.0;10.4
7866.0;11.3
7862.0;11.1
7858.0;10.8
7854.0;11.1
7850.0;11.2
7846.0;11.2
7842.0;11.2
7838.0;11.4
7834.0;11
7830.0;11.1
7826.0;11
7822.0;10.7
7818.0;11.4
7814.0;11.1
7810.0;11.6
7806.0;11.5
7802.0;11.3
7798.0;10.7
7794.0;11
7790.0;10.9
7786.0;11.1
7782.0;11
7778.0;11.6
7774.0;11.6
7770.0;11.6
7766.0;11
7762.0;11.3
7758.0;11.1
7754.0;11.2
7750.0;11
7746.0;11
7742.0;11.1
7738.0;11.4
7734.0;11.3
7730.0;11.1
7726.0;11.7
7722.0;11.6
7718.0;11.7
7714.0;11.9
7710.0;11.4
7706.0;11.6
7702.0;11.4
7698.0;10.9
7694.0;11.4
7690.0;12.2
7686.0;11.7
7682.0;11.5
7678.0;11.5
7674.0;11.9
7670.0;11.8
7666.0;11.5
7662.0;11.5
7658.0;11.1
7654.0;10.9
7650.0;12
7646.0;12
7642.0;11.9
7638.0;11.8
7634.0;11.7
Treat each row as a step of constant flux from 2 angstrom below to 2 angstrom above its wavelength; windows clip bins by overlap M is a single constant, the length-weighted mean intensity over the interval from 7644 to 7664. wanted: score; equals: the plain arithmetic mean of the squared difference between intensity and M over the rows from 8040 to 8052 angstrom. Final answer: 1.05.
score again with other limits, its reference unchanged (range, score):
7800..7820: 0.04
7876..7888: 0.33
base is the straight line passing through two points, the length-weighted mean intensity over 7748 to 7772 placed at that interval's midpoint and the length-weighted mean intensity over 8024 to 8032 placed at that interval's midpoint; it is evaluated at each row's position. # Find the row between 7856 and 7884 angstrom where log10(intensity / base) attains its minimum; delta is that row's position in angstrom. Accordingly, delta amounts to 7870.0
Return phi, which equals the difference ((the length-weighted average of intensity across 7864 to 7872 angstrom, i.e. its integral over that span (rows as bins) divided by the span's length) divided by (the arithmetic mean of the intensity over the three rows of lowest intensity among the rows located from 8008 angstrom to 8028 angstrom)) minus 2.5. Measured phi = -1.48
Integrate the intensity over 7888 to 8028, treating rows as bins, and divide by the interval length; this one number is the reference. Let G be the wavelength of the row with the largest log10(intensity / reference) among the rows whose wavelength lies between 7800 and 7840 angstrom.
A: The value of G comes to 7810.0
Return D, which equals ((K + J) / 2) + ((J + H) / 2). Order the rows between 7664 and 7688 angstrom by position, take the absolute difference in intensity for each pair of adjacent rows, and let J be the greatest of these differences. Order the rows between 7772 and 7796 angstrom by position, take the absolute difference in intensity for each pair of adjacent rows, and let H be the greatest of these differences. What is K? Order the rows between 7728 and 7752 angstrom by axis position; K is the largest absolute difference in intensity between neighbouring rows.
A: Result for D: 0.85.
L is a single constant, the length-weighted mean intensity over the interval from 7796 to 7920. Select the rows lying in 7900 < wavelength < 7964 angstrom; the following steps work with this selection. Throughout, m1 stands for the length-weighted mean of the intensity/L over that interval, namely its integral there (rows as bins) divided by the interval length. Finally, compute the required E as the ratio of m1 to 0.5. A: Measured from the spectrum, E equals 1.93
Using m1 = 0.96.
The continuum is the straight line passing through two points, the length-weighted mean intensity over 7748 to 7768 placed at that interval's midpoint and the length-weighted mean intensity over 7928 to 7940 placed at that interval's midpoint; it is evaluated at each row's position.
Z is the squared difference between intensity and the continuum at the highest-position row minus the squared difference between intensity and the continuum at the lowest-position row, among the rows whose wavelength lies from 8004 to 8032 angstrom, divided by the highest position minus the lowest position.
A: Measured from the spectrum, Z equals -0.05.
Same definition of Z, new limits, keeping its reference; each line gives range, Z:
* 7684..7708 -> 0.00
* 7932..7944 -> 0.04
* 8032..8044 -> 0.09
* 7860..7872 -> -0.02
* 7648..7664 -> -0.01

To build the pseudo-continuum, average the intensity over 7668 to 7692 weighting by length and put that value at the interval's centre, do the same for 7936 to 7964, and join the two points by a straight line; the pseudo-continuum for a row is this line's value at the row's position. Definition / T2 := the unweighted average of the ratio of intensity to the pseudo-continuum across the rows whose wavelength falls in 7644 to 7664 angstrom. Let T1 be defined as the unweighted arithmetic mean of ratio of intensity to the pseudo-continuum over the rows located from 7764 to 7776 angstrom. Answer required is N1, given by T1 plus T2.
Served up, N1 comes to 1.97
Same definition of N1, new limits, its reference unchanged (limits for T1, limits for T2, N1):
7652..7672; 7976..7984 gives 1.99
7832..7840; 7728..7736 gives 1.97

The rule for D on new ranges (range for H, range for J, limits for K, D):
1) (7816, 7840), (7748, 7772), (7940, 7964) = 1.35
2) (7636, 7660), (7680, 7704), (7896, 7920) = 1.60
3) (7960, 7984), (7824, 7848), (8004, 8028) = 0.85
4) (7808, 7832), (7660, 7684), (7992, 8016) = 1.00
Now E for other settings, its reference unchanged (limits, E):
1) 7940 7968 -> 1.92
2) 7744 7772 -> 2.00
